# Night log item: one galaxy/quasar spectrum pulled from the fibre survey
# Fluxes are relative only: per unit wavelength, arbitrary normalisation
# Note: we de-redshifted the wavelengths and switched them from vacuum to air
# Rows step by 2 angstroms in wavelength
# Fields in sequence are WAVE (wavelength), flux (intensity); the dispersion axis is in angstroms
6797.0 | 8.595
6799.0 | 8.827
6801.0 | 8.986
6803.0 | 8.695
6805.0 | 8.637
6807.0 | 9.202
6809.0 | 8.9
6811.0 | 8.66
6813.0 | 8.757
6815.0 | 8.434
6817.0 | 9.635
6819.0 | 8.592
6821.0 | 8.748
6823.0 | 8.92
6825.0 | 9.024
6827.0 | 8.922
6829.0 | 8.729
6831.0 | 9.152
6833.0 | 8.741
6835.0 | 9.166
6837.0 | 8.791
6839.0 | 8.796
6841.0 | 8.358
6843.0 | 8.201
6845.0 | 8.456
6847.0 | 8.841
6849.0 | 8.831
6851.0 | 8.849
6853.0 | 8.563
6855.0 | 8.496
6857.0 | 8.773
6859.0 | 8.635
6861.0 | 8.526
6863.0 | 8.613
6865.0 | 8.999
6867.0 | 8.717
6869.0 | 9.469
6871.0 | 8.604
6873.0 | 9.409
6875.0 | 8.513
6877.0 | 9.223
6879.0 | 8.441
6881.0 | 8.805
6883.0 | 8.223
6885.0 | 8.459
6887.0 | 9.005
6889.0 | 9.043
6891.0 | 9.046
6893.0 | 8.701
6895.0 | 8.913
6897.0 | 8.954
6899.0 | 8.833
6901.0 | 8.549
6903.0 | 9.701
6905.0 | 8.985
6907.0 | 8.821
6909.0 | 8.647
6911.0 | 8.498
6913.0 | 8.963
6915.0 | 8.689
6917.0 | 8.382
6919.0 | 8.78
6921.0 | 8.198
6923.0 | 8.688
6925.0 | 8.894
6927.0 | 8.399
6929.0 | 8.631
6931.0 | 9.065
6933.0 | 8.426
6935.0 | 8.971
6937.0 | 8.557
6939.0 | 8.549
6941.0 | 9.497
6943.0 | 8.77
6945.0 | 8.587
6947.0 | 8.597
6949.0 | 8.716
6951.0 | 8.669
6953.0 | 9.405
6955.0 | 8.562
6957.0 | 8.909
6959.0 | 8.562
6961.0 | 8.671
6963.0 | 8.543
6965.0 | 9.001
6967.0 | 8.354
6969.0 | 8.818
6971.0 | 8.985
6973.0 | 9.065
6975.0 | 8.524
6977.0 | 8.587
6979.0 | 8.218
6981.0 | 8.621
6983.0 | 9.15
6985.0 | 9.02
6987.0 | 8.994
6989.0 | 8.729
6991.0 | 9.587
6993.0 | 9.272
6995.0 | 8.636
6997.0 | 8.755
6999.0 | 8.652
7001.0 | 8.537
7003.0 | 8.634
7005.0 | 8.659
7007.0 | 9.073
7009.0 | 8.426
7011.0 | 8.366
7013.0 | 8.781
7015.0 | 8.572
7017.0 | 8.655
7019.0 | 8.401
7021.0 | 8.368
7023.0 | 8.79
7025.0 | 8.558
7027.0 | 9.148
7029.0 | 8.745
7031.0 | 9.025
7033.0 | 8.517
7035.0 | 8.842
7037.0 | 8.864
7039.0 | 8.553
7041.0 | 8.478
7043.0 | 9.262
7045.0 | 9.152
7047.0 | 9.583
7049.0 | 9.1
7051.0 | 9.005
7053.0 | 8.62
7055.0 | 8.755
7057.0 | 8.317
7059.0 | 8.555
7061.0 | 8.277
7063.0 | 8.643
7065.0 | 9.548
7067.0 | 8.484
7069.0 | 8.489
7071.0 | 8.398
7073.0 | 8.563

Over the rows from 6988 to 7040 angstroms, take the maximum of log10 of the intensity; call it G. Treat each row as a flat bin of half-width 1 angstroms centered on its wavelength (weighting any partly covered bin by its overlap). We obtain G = 0.982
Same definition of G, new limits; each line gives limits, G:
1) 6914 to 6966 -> 0.978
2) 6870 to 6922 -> 0.987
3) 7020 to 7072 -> 0.982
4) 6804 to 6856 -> 0.984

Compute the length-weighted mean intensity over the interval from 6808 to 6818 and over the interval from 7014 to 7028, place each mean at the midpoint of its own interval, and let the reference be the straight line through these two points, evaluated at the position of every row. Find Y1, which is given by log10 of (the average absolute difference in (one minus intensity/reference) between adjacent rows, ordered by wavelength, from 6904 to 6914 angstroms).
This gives -1.57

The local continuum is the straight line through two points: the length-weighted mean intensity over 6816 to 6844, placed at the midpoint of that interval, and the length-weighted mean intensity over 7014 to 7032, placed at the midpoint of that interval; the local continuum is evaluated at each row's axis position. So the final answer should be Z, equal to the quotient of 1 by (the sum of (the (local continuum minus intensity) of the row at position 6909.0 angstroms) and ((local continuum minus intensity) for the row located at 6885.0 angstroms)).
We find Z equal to 2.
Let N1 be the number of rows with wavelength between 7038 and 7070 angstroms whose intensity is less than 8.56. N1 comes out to 7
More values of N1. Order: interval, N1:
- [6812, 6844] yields 3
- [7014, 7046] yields 6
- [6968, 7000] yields 2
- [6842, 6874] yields 4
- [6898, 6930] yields 5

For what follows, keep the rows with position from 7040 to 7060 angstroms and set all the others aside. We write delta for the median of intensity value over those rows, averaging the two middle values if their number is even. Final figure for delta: 8.88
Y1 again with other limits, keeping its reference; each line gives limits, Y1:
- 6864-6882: -1.11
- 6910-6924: -1.32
